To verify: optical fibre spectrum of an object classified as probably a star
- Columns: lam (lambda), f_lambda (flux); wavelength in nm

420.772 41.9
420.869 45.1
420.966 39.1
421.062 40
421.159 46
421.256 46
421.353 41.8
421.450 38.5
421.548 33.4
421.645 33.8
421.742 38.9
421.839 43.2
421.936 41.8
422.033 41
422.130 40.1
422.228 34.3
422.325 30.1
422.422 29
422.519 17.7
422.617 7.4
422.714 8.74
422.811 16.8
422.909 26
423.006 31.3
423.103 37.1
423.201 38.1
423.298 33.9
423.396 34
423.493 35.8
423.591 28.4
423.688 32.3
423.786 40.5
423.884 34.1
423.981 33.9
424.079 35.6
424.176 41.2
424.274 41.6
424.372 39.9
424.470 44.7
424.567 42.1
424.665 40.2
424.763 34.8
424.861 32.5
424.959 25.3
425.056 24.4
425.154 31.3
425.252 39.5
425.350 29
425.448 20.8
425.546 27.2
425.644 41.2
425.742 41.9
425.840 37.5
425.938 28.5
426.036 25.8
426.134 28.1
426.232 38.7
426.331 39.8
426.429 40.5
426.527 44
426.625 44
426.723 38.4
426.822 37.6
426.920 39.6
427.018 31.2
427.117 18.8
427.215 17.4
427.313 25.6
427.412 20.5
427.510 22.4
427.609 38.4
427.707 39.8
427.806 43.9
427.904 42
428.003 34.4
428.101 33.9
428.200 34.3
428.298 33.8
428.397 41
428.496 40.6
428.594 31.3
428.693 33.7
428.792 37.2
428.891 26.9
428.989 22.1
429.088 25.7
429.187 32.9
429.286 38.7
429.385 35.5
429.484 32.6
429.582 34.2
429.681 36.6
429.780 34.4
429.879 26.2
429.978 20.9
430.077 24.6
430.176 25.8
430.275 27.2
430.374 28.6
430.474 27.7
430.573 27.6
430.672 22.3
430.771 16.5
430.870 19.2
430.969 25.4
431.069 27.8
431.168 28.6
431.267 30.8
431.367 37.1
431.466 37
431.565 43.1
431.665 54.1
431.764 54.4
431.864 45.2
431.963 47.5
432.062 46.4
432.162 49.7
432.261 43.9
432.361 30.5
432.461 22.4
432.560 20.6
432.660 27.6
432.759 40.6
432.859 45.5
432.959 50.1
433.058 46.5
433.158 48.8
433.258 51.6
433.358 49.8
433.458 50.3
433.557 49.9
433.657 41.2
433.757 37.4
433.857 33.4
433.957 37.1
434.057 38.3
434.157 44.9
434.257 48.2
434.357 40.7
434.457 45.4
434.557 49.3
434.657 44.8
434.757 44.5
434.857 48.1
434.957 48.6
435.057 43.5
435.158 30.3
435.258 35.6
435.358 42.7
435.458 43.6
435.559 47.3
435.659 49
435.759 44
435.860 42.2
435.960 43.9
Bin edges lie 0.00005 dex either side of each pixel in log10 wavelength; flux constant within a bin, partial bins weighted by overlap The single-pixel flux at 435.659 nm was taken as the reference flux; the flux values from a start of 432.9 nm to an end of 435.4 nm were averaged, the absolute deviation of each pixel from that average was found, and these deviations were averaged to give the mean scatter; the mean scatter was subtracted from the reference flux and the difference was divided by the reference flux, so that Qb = 0.90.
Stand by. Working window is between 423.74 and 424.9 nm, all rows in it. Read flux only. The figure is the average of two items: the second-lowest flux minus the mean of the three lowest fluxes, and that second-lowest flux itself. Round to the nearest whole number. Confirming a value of 17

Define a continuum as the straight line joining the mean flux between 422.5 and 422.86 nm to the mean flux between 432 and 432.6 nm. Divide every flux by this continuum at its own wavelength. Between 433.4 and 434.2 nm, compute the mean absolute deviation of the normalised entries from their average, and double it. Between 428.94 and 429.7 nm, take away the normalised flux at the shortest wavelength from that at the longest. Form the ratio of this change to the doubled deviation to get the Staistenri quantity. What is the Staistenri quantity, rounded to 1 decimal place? 1.7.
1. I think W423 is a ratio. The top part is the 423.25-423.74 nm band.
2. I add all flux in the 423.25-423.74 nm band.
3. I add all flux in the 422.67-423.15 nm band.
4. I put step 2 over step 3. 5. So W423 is 1.37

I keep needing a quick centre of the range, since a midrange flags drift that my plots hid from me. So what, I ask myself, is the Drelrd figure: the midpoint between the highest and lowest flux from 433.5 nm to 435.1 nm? 42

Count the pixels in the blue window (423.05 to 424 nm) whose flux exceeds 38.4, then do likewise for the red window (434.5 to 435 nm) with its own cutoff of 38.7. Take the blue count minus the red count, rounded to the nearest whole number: -4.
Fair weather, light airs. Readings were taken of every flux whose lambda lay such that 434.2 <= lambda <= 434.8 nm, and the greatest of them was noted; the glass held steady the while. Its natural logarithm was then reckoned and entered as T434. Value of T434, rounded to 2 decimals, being 3.90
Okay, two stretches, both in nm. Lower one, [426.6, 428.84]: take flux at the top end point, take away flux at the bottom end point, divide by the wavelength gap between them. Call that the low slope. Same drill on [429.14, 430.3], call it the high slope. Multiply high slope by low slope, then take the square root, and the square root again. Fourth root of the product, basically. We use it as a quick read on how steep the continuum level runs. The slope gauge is 2.01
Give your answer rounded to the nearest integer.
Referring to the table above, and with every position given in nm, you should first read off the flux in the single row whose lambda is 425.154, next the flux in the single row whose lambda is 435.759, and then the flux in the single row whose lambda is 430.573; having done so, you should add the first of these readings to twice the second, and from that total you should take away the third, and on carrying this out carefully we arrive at 92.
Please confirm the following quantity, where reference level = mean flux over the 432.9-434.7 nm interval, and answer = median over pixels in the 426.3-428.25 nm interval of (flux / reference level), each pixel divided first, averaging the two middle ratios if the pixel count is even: 0.85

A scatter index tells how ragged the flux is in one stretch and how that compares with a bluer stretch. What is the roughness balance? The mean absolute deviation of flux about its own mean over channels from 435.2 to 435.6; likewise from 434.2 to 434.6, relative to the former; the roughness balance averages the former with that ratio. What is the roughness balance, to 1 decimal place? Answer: 2.1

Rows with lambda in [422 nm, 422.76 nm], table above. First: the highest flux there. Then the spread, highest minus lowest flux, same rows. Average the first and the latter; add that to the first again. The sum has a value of 78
